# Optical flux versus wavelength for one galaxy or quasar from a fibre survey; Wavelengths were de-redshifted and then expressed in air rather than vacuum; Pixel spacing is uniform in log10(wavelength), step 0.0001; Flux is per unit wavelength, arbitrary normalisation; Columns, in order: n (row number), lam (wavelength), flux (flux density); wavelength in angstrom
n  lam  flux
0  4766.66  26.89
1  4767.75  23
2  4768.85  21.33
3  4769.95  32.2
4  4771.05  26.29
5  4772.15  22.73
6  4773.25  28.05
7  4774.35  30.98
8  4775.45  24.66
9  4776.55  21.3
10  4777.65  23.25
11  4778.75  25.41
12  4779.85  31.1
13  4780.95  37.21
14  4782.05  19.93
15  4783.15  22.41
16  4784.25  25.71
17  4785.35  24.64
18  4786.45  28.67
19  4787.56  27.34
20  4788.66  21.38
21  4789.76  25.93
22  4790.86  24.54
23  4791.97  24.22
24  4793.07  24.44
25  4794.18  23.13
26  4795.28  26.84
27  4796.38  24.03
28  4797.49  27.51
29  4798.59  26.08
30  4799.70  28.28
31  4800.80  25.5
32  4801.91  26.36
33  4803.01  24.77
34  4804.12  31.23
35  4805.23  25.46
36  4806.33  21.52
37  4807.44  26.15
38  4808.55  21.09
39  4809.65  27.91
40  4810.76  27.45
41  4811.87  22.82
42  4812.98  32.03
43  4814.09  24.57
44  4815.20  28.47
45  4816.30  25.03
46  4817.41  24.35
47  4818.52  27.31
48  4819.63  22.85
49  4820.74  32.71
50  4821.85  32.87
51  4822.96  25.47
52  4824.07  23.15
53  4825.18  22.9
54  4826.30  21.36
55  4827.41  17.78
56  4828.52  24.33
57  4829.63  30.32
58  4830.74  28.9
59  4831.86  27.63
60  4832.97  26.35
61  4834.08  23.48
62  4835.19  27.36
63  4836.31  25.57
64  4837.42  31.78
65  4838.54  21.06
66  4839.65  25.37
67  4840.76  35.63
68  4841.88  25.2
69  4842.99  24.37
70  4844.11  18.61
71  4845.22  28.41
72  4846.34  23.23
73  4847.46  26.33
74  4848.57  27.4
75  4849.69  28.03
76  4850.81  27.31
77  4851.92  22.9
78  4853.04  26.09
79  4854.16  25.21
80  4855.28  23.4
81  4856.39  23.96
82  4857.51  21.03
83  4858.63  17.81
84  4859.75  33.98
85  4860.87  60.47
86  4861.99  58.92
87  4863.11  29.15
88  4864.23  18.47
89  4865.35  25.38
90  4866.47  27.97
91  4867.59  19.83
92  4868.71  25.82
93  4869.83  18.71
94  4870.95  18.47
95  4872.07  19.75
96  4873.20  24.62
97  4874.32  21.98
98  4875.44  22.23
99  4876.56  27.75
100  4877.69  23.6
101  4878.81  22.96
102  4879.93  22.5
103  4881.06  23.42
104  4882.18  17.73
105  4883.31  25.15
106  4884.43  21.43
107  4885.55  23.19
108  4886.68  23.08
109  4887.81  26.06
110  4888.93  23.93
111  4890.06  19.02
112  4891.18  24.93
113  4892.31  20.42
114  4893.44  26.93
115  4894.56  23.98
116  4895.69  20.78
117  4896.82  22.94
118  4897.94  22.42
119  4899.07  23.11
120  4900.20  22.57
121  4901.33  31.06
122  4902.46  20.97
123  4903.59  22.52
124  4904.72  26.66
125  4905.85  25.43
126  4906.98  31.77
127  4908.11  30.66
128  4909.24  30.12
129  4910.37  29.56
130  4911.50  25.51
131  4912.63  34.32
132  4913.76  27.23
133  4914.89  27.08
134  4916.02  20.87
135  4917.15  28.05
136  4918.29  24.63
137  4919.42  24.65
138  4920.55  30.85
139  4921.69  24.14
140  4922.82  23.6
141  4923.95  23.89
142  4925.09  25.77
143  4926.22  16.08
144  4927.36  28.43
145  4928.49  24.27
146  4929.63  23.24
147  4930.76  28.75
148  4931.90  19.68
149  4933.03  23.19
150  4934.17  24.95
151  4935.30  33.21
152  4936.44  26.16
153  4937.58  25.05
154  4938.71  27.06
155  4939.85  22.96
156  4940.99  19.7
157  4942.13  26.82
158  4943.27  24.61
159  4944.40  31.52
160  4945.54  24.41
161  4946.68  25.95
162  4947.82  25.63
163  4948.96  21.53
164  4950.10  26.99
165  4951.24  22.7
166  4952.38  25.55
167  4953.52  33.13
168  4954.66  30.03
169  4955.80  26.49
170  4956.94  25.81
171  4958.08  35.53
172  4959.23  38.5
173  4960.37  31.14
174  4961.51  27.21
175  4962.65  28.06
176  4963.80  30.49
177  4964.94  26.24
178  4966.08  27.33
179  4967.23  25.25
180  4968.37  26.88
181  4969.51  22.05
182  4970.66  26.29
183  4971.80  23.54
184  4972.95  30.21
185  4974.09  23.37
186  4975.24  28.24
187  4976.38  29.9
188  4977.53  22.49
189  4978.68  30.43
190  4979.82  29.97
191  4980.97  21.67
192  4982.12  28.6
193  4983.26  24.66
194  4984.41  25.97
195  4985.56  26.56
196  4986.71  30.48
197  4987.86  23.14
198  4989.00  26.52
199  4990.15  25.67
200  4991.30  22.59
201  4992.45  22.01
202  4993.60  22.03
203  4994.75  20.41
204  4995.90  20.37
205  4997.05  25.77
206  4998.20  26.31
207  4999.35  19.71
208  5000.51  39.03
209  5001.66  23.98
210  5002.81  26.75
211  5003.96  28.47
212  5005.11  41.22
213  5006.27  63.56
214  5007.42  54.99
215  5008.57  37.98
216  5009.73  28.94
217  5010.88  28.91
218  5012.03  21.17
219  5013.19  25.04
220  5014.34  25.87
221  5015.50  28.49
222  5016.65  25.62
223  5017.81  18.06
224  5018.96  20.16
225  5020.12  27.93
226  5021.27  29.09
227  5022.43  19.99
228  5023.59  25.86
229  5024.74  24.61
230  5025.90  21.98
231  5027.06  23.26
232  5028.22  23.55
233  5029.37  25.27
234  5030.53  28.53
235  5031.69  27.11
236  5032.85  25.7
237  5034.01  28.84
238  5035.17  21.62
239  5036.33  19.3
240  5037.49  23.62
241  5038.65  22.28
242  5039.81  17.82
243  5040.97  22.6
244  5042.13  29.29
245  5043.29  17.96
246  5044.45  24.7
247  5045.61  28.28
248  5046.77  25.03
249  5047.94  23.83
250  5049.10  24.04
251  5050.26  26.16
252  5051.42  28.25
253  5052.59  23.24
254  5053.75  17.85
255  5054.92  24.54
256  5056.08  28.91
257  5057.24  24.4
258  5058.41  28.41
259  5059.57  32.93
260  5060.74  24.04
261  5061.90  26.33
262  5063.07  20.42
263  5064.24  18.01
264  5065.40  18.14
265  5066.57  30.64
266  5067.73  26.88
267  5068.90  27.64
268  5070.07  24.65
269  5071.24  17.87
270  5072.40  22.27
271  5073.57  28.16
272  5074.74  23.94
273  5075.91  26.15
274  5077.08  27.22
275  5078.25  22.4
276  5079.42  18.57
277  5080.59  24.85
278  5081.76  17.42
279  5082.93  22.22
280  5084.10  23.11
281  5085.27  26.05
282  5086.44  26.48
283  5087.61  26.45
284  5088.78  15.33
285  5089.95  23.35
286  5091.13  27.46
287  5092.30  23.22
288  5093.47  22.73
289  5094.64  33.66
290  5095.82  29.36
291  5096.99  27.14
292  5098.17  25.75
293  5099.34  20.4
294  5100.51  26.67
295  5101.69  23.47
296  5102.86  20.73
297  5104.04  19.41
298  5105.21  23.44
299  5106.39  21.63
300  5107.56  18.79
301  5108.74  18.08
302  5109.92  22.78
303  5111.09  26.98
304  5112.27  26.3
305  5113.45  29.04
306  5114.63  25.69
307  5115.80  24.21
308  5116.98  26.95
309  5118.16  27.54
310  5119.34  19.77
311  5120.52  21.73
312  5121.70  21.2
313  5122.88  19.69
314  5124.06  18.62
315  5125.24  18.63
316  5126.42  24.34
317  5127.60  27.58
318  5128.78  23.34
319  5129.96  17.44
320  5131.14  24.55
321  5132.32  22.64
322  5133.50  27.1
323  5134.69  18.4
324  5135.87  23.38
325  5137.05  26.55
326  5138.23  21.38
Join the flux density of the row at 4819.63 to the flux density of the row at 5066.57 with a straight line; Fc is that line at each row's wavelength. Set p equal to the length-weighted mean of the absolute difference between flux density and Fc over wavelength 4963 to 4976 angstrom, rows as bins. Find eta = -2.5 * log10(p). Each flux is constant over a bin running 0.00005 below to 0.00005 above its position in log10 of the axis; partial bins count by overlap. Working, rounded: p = 2.3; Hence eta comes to -0.91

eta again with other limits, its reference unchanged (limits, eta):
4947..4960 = -1.46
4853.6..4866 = -2.43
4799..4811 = -1.50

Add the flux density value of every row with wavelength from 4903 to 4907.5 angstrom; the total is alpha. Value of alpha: 106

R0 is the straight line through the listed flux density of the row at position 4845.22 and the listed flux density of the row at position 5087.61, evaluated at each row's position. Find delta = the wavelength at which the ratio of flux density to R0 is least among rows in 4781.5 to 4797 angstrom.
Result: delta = 4782.05 angstrom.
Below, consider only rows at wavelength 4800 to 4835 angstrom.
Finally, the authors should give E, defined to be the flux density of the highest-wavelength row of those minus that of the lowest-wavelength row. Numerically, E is -2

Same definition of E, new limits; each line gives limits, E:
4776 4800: 7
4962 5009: 10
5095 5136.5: -6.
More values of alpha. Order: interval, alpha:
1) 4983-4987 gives 108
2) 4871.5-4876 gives 89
